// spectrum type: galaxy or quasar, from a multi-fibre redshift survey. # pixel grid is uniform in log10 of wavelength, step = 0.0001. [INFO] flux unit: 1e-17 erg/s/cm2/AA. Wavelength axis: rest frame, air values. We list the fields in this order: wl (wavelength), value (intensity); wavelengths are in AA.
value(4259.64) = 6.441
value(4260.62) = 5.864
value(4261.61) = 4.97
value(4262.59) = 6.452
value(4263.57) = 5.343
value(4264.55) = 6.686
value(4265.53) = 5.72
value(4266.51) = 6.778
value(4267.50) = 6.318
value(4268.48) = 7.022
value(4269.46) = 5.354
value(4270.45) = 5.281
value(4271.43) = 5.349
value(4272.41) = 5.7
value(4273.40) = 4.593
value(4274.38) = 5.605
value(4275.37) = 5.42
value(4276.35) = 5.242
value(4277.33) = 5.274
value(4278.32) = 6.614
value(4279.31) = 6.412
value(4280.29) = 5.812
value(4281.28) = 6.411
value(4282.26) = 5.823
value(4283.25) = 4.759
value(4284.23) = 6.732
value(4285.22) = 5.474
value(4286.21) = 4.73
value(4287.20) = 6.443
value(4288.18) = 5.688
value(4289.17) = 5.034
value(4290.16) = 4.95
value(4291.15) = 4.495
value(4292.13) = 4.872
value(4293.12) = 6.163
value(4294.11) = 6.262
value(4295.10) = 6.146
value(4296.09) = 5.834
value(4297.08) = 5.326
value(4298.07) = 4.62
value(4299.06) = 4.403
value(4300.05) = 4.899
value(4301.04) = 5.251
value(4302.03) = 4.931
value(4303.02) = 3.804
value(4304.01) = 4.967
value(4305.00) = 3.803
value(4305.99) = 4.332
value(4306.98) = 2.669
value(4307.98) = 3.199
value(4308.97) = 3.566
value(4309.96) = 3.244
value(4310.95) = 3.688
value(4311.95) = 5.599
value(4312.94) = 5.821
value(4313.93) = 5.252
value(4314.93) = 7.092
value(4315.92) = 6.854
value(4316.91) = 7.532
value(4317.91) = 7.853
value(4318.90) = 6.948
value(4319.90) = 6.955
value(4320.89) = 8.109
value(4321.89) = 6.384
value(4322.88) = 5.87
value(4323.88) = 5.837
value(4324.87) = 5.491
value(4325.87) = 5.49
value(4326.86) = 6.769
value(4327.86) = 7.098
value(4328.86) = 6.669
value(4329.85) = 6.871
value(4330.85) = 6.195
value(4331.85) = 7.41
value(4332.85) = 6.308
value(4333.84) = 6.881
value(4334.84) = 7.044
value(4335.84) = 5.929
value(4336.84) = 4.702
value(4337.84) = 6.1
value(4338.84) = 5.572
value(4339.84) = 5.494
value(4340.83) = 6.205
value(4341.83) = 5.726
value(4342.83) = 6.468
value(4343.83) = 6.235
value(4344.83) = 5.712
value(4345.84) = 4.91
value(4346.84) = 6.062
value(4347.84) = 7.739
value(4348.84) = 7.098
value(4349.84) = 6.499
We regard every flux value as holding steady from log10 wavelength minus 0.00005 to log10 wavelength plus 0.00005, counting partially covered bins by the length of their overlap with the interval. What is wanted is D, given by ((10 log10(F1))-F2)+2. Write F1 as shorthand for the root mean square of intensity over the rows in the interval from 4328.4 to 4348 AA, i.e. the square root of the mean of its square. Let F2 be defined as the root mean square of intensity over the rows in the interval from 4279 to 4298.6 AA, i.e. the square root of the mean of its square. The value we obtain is 4.3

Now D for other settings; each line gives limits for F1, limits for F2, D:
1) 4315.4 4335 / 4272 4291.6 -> 4.7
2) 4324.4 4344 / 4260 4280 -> 4.1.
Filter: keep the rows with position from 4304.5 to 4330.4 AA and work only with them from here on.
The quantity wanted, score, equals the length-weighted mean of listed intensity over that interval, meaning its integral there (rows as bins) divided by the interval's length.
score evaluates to 5.7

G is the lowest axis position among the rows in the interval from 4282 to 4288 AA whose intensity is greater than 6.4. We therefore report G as 4284.23 AA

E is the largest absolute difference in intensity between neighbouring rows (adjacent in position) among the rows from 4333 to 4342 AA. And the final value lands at 1.4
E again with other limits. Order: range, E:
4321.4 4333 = 1.3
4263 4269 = 1.3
